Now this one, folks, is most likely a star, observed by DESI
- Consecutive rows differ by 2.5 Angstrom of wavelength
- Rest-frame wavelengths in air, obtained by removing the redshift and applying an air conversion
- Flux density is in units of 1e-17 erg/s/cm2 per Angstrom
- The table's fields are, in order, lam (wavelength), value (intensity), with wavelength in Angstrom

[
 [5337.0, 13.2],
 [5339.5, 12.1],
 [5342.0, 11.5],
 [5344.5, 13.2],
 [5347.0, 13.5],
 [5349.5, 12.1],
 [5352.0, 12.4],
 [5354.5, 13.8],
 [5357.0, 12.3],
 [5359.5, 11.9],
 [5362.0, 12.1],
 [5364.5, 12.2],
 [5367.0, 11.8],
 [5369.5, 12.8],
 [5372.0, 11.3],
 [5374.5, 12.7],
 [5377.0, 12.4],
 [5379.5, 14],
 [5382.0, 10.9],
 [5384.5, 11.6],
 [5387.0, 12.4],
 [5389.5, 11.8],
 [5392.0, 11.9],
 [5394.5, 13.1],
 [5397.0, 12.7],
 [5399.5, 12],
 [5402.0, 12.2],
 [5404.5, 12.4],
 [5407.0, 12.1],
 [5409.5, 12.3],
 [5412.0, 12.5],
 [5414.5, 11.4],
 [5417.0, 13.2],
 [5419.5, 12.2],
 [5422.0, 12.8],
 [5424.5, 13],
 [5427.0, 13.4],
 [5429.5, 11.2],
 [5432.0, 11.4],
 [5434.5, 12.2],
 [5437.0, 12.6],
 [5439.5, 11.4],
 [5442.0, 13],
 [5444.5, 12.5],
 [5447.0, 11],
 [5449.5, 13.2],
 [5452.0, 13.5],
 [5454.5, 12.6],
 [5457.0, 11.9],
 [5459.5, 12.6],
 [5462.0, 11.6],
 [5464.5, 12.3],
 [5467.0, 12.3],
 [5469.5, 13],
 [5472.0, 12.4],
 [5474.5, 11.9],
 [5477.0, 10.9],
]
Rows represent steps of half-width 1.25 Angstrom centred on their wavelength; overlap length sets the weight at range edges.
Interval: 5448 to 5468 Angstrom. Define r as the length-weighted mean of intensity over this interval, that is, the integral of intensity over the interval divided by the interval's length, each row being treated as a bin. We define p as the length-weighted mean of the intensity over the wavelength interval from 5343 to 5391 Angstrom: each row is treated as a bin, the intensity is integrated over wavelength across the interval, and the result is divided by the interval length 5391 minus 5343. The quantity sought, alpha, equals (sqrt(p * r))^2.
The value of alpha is 154.4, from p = 12.4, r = 12.5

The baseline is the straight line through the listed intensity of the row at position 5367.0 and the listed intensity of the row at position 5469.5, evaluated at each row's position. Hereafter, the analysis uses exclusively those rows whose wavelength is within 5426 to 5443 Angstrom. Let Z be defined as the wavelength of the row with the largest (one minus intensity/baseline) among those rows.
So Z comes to 5429.5 Angstrom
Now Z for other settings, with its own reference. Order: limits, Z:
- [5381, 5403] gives 5382.0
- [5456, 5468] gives 5462.0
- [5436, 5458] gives 5447.0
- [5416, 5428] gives 5419.5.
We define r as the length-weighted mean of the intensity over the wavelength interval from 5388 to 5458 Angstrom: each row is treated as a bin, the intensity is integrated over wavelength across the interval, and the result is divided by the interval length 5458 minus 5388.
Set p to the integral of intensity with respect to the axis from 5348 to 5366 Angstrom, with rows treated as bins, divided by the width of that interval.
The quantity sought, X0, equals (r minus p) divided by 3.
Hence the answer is -0.02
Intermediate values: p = 12.4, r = 12.3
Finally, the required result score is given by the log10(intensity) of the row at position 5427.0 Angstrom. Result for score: 1.13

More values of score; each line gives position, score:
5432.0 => 1.06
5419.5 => 1.09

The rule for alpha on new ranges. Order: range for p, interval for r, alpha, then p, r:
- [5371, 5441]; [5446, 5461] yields 153.0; 12.3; 12.5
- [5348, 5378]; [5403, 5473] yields 152.3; 12.3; 12.4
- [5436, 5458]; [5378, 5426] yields 153.3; 12.4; 12.3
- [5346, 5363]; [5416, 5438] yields 156.4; 12.6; 12.4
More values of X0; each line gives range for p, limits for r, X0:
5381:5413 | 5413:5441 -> 0.04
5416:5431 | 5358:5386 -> -0.15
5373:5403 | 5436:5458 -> 0.04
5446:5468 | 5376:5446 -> -0.02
